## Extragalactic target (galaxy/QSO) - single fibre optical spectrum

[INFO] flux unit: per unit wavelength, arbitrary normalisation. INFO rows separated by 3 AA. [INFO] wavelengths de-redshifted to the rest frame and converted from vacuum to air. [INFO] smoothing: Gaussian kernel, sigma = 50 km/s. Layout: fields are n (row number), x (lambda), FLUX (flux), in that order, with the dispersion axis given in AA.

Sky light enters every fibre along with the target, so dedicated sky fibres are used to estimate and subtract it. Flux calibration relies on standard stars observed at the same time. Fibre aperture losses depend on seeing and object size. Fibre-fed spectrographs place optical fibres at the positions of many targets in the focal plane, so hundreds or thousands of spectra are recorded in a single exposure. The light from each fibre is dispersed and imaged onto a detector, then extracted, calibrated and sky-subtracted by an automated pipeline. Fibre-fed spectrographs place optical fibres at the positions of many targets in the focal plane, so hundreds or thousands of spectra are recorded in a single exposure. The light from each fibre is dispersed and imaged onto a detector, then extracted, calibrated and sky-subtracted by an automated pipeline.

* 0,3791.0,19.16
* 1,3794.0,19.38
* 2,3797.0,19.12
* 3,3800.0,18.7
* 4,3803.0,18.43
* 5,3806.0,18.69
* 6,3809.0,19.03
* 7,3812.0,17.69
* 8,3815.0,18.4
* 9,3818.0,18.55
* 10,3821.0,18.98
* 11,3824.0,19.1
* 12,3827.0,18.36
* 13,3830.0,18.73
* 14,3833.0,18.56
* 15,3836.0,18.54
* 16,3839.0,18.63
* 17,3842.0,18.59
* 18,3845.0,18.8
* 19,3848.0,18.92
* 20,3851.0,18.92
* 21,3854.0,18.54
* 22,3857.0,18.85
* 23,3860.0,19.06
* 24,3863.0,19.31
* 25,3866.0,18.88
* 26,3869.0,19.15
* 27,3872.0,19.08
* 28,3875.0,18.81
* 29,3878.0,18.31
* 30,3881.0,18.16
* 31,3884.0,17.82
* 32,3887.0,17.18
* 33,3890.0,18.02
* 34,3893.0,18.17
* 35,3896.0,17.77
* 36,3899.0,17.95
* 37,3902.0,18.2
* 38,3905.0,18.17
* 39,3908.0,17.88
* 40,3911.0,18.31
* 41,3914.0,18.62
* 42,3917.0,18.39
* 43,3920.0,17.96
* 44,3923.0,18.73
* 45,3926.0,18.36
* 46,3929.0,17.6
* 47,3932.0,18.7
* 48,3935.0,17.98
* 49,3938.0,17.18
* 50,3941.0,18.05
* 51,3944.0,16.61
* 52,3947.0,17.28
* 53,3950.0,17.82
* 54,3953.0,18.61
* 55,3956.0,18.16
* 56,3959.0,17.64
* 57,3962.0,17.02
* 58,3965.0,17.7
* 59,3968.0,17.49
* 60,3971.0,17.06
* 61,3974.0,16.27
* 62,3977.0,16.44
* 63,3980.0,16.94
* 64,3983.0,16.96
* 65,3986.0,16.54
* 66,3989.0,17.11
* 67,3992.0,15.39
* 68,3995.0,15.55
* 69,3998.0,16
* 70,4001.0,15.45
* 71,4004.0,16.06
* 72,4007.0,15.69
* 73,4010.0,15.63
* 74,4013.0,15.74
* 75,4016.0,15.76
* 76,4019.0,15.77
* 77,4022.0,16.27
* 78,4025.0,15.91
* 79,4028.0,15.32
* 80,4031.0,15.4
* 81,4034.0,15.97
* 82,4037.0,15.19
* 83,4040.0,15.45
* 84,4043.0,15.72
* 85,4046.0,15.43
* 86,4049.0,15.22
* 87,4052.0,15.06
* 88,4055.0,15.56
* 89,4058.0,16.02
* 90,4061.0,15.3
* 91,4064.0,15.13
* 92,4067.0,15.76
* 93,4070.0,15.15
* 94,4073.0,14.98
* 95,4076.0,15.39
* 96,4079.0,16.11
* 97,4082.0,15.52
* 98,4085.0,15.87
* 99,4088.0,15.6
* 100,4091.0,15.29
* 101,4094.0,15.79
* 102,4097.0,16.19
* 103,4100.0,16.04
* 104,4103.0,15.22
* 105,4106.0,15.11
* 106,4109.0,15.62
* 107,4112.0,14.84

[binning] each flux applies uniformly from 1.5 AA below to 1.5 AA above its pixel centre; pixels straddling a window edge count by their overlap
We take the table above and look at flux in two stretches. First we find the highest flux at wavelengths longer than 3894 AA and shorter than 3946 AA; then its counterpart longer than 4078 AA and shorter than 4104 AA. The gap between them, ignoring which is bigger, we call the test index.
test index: 2.5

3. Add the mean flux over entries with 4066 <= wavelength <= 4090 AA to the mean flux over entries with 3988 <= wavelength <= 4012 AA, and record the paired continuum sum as 31.4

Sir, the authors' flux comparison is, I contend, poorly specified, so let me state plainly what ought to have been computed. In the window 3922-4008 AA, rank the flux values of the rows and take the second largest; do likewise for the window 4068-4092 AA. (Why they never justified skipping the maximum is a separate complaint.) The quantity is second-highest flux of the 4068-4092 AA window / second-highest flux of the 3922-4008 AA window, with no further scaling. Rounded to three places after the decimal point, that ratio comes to 0.849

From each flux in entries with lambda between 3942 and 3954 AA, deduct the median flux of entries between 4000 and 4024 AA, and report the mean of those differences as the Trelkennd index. 1.8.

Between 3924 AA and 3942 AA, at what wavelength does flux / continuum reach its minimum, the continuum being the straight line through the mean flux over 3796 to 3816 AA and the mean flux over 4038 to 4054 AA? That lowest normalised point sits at 3938.0 AA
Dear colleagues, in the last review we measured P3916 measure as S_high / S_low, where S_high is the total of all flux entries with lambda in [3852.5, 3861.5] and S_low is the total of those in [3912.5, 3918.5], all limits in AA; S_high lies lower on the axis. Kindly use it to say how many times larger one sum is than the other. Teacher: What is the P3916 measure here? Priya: 1.53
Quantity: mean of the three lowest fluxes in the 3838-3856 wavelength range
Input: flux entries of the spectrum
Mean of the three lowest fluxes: 18.6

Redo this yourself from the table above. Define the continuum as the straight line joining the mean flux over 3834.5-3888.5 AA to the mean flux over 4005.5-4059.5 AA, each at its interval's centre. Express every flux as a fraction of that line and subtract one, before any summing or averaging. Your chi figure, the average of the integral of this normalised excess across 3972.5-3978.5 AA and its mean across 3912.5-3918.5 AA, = -0.03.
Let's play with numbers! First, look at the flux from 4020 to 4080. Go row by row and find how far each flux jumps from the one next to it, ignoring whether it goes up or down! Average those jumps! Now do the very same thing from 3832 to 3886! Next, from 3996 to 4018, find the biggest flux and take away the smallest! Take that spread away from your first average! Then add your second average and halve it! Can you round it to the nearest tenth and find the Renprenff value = 0.0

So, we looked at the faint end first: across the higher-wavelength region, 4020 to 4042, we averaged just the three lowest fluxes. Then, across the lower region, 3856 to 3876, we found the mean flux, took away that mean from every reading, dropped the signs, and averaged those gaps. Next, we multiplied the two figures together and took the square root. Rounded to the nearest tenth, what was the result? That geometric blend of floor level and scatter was 1.5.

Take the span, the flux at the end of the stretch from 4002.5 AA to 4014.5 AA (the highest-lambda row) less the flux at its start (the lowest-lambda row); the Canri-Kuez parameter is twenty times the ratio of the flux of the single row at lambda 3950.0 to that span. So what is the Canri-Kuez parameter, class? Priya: -1114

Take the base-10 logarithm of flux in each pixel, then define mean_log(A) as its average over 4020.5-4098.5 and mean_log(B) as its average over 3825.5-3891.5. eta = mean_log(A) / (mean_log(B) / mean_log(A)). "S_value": 1.12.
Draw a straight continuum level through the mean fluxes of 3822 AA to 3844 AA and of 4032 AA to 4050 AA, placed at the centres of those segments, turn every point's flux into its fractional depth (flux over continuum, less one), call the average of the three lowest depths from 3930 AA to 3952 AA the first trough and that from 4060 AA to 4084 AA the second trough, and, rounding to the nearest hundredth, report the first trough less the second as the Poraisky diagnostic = 0.00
